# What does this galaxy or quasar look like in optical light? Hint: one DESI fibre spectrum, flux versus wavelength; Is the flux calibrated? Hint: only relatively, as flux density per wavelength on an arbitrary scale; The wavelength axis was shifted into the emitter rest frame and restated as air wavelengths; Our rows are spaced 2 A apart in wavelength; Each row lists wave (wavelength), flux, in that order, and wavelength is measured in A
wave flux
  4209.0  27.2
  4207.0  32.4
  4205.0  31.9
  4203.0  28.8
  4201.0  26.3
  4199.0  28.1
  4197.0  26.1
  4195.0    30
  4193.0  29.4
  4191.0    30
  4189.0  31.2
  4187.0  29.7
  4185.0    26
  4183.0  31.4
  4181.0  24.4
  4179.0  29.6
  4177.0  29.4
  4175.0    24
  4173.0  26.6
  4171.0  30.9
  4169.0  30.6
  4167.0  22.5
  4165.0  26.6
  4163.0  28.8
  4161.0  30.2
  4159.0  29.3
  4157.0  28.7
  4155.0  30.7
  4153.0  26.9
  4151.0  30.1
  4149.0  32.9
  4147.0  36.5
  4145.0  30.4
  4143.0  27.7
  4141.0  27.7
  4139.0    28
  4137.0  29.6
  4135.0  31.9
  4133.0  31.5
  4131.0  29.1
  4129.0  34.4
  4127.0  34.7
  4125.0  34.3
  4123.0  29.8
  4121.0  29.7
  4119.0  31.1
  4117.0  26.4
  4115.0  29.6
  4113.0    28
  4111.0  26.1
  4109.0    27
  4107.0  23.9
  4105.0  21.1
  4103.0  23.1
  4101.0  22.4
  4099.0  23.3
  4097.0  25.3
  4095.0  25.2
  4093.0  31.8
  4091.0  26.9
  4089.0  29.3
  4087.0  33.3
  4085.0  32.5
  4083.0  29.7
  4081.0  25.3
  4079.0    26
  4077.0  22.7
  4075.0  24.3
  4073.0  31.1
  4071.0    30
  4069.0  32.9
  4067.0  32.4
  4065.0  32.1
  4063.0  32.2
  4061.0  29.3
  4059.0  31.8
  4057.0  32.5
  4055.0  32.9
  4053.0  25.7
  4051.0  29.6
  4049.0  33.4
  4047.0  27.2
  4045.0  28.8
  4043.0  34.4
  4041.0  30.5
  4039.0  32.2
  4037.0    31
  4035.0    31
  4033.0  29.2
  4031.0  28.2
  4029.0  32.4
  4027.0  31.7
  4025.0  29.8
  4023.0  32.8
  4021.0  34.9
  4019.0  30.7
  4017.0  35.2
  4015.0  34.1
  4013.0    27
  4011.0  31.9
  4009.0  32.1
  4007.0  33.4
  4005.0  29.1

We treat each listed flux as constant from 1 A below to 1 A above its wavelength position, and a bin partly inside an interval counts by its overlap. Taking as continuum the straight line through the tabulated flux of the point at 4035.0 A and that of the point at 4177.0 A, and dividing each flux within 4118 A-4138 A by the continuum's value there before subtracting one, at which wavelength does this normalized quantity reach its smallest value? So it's 4131.0 A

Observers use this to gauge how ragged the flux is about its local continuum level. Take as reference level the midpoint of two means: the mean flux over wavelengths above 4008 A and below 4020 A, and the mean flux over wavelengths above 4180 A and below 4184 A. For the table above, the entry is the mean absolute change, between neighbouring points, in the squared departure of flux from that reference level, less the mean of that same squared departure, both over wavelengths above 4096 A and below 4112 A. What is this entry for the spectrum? -16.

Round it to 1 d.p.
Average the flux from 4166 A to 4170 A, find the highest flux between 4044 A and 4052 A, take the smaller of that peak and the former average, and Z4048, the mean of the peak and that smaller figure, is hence 30.0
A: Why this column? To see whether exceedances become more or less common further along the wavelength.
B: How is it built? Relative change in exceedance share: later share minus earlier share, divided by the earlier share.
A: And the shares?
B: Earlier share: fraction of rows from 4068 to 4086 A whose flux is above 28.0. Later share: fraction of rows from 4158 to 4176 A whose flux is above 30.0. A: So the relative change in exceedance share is -0.40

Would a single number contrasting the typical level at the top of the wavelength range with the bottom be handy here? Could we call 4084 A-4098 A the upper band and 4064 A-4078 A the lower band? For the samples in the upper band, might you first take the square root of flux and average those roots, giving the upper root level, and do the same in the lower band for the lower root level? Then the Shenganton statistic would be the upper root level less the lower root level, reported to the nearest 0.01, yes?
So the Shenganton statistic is -0.01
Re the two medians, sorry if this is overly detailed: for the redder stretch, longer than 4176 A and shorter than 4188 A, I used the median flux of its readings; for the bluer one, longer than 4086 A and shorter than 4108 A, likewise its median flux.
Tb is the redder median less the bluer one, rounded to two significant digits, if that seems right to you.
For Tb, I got 4.3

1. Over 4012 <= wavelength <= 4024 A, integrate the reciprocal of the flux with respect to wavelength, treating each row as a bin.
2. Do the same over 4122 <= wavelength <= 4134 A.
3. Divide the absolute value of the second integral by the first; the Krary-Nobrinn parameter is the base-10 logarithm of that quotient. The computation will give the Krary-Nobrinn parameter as 0.00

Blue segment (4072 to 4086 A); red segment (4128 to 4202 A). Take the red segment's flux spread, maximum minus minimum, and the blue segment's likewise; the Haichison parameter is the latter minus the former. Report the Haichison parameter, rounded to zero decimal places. -4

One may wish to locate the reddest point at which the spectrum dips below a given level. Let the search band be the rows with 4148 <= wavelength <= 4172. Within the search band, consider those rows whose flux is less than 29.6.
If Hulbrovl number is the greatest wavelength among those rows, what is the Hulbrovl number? 4167.0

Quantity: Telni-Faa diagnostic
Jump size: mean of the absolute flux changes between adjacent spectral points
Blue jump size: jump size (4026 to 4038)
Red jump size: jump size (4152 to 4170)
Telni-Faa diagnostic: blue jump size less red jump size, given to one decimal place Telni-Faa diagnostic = -1.3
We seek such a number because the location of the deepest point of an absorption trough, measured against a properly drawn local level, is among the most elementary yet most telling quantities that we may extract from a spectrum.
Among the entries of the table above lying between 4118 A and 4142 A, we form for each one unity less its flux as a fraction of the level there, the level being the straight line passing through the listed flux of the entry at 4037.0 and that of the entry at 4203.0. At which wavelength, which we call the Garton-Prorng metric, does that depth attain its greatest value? 4141.0 A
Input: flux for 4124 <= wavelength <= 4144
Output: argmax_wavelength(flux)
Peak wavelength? 4127.0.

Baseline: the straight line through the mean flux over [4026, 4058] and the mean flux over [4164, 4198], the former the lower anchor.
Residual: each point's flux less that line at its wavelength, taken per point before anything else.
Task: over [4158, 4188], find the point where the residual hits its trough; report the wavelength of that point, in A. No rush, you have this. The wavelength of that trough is 4167.0 A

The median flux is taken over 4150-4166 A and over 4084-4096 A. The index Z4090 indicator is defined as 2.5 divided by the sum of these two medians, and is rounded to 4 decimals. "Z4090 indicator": 0.0419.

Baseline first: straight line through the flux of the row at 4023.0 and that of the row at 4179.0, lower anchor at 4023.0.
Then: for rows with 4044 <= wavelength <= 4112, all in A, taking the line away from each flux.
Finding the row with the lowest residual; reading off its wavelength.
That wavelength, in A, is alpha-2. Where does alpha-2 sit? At 4105.0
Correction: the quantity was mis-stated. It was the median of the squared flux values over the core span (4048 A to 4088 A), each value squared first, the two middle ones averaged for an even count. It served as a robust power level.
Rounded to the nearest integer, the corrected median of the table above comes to 989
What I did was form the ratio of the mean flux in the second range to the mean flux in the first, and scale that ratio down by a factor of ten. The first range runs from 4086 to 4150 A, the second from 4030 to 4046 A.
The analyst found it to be 0.1064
